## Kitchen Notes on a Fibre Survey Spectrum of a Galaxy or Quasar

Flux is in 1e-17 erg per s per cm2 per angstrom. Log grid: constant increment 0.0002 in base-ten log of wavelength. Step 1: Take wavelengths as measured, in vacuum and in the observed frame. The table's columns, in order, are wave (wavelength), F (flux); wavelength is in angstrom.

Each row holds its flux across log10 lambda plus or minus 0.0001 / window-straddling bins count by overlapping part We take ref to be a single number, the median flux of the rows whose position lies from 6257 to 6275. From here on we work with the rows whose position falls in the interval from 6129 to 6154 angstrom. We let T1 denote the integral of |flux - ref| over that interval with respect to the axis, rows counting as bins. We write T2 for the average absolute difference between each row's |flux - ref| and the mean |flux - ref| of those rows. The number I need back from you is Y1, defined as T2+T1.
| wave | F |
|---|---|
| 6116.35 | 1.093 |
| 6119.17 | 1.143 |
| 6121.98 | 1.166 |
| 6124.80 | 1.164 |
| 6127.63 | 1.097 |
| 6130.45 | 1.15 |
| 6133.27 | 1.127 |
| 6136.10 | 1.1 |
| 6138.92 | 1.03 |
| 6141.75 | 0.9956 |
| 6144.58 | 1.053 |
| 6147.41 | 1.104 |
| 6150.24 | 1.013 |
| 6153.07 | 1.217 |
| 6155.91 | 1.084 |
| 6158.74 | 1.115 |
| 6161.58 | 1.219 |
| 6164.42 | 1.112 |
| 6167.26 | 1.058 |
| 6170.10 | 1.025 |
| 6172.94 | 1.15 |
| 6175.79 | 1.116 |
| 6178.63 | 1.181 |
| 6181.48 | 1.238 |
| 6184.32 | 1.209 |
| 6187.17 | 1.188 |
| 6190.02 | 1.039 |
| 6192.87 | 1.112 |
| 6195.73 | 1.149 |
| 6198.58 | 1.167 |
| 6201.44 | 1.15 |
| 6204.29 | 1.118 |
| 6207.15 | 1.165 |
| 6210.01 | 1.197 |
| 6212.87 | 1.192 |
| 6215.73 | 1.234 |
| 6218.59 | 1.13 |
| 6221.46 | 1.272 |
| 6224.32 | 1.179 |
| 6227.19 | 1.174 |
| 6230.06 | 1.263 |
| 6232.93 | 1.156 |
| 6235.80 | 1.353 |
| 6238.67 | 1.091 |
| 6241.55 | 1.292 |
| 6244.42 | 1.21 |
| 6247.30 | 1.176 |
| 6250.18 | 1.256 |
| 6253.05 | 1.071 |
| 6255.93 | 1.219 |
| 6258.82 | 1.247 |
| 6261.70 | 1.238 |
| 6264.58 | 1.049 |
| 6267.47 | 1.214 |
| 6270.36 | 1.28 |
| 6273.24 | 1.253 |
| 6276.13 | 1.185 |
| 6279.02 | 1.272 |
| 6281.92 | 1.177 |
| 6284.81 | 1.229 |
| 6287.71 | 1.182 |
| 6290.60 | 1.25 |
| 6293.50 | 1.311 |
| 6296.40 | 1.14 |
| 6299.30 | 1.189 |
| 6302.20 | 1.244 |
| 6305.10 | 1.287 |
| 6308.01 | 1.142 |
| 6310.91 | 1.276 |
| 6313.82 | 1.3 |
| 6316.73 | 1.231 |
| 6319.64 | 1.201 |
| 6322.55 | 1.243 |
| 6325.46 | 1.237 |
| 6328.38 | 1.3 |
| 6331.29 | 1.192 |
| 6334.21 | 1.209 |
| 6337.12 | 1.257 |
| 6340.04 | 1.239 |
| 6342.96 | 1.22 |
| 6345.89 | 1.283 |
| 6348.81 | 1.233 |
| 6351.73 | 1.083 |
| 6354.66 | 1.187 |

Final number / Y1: 4.0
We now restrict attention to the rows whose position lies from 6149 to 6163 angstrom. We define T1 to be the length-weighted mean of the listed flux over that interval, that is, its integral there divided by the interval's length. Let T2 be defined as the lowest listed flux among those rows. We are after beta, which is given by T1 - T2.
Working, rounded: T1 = 1.13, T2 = 1.013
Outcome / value 0.12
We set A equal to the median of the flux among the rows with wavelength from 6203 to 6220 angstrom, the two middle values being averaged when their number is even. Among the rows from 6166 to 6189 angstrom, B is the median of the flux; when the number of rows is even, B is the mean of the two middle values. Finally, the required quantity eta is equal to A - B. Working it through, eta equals 0.013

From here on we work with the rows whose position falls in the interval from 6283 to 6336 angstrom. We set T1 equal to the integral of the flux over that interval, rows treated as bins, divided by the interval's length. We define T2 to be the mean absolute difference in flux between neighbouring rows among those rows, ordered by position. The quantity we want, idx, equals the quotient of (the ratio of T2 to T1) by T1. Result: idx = 0.044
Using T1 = 1.23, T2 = 0.067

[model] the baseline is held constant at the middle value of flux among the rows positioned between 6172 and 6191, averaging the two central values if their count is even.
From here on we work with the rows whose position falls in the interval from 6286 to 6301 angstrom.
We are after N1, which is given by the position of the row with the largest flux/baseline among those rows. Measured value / 6293.50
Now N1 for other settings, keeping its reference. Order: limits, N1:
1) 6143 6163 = 6161.58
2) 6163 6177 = 6172.94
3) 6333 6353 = 6345.89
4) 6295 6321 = 6313.82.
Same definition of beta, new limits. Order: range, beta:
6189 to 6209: 0.09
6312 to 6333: 0.05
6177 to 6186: 0.03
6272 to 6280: 0.05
